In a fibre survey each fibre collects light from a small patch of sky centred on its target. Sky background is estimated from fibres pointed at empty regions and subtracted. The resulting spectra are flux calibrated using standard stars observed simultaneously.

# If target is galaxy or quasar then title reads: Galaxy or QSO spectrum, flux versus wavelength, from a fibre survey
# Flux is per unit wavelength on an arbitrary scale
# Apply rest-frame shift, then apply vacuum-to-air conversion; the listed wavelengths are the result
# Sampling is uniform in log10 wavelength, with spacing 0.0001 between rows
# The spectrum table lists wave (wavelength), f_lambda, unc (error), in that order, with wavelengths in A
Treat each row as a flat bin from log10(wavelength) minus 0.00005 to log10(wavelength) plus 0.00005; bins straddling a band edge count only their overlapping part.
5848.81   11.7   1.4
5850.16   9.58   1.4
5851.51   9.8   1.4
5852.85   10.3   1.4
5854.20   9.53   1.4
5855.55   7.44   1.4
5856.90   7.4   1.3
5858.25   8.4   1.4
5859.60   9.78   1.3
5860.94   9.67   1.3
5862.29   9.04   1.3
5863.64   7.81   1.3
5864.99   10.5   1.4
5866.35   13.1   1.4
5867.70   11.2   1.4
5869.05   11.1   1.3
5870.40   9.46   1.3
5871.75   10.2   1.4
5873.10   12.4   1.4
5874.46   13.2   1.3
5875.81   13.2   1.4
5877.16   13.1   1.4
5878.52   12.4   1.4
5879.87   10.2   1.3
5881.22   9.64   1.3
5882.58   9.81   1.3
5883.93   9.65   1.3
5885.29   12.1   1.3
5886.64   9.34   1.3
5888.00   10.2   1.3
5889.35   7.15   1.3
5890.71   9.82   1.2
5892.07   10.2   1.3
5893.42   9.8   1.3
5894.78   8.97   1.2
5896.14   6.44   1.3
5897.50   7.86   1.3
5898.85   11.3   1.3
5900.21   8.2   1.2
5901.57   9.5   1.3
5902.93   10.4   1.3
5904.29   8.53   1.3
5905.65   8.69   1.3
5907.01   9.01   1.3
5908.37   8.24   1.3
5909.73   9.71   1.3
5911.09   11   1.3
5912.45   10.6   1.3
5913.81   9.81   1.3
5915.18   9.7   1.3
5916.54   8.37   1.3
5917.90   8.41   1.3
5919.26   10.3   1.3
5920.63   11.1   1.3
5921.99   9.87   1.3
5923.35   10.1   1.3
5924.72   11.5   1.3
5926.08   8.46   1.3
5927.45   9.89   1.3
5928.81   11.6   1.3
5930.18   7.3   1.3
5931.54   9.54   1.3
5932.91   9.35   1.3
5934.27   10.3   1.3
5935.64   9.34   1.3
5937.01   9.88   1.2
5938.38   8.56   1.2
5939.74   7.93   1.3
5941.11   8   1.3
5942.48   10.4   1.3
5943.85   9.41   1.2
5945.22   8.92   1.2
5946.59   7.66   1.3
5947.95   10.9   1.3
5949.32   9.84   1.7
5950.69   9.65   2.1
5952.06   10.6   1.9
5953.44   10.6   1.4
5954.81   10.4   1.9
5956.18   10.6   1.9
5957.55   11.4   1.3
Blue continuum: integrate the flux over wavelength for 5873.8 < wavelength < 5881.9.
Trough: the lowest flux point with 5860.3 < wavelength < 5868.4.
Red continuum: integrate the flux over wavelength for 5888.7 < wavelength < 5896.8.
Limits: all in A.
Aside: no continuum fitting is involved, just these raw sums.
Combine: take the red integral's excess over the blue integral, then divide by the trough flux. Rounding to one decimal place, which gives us -3.3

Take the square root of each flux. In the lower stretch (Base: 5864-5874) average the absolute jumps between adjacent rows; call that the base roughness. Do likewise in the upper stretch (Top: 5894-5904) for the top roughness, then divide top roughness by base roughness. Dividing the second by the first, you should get 1.6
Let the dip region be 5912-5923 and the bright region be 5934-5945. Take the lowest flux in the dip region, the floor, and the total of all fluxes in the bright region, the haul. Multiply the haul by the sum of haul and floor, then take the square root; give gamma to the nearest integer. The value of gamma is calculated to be 78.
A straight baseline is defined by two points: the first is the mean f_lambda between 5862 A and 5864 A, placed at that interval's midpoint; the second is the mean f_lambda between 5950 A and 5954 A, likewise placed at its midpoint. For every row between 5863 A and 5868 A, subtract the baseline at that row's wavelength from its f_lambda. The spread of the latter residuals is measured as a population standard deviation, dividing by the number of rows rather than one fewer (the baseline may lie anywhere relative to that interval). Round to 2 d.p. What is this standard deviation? 1.87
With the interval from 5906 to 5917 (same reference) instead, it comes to 0.91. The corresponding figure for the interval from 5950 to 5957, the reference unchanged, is 0.34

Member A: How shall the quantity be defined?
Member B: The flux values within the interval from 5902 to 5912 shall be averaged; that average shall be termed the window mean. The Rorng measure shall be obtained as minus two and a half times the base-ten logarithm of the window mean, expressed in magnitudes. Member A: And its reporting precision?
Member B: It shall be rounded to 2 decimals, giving -2.43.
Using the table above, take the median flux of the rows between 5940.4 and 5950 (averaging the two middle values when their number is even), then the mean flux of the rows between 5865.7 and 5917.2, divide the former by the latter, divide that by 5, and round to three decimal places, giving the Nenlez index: 0.186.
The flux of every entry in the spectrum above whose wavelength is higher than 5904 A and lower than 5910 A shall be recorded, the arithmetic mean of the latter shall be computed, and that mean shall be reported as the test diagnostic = 8.8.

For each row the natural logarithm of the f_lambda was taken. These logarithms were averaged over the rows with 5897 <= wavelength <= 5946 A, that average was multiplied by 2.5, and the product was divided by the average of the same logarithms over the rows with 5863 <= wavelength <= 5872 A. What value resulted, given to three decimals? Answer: 2.396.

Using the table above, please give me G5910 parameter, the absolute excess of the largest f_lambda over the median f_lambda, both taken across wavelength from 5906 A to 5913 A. 1.29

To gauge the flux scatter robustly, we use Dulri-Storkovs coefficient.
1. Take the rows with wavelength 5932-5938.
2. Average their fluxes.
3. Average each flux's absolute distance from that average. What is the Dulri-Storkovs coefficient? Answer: 0.37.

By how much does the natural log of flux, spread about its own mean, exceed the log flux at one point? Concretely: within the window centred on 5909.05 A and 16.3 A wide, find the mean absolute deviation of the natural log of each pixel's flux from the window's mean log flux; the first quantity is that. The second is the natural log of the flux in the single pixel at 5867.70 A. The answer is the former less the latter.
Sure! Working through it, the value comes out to -2.3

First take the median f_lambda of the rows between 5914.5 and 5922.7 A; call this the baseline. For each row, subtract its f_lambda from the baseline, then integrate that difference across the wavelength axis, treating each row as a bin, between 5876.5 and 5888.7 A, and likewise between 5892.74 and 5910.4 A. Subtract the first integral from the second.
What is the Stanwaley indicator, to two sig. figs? 26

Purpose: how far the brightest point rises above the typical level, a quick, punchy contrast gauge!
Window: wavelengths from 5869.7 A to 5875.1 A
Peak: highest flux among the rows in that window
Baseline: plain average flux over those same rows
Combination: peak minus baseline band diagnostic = 1.9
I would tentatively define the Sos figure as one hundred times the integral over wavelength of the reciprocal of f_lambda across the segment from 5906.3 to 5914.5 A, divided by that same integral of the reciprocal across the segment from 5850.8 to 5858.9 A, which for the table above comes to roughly 91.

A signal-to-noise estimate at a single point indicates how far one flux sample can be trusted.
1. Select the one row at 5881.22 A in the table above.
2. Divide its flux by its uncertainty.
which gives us 7.4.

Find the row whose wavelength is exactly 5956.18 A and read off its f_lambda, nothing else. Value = 10.6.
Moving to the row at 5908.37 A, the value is 8.24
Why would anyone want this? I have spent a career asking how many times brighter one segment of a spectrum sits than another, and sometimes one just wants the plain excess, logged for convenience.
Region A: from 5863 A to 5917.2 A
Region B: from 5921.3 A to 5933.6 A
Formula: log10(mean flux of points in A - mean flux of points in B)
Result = -0.5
